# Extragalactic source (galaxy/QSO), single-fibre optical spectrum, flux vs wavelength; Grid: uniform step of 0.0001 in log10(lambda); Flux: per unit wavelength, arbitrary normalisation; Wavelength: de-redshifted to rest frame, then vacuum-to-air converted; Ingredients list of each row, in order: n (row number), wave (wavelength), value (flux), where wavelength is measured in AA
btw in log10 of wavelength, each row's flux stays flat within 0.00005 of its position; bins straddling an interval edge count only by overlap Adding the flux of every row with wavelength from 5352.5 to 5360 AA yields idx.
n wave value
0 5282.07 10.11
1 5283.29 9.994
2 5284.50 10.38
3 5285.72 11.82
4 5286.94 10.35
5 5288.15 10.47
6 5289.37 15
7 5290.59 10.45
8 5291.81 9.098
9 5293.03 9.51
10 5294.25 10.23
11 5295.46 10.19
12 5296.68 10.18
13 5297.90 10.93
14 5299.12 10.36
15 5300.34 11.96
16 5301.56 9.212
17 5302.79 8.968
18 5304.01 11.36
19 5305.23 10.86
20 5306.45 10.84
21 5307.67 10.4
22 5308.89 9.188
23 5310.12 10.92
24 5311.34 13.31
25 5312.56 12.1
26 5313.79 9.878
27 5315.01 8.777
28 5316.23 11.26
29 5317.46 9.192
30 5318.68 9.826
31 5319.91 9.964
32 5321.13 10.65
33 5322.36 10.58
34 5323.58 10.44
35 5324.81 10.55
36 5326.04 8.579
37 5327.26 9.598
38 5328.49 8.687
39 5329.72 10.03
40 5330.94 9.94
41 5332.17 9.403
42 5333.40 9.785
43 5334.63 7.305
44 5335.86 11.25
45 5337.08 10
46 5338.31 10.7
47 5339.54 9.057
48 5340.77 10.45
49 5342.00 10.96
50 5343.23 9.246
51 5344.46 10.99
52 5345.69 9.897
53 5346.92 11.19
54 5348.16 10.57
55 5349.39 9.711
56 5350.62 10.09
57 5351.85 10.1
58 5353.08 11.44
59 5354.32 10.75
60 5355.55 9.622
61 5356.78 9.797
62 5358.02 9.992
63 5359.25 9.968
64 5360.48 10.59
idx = 61.6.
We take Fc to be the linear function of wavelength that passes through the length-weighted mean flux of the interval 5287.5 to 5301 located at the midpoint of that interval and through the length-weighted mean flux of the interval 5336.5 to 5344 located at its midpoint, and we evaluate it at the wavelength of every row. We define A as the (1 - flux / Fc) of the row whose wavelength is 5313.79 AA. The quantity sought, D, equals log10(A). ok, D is -1.24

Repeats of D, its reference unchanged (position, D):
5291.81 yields -0.80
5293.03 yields -0.93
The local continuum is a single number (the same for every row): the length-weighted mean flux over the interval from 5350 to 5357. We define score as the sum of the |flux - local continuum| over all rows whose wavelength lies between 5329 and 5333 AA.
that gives 1.63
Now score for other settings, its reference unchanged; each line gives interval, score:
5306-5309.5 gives 1.72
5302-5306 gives 2.92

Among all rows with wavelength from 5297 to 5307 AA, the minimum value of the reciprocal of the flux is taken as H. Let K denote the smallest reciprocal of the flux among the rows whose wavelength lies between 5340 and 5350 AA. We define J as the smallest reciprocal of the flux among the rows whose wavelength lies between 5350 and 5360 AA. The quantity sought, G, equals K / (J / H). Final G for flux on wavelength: 0.085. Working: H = 0.084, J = 0.087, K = 0.089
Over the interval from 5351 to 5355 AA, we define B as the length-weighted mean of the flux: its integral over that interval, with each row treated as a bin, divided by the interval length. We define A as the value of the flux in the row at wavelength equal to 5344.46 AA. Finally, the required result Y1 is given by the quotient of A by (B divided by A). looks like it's 11.3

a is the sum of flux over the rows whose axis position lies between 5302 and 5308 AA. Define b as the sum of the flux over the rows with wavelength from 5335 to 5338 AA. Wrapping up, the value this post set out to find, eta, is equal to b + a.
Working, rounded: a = 52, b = 21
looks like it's 74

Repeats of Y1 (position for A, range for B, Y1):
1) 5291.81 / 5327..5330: 8.9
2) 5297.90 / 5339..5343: 11.8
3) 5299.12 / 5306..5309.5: 10.6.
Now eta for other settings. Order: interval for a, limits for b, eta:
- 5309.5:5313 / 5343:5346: 66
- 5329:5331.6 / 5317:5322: 60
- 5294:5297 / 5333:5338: 69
